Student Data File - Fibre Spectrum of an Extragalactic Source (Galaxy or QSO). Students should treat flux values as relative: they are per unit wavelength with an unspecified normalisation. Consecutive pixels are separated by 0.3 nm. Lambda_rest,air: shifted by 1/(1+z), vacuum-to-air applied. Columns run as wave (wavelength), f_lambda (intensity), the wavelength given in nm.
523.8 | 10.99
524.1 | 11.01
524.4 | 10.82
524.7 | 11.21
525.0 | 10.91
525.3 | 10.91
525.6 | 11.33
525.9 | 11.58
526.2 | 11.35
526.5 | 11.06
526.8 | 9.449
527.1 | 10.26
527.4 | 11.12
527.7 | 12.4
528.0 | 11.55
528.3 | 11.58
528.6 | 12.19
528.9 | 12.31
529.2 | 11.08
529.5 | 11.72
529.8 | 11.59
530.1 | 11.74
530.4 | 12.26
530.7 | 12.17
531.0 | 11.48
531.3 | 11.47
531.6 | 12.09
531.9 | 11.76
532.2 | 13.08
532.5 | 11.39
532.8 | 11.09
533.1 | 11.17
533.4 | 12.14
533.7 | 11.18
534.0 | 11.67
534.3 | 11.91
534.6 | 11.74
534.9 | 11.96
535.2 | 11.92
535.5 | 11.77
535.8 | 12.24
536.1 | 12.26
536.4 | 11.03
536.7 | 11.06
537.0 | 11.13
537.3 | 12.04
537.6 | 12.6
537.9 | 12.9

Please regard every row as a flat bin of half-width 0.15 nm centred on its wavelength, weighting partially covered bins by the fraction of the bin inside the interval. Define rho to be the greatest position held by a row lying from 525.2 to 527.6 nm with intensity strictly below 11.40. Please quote 527.4 nm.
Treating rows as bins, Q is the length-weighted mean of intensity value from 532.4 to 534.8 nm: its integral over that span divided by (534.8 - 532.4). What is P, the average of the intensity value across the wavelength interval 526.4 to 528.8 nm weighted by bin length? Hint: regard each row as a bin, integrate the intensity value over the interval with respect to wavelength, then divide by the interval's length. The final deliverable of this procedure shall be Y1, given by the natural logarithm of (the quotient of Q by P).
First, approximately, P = 11.2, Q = 11.5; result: 0.03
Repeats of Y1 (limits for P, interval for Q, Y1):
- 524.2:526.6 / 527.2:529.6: 0.05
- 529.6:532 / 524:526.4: -0.06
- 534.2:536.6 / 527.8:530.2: -0.01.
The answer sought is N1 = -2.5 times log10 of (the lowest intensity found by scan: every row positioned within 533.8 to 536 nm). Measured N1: -2.67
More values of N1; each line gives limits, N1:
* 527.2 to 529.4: -2.61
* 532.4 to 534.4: -2.61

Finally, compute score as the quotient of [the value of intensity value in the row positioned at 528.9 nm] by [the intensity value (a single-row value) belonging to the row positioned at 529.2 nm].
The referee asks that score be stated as 1.11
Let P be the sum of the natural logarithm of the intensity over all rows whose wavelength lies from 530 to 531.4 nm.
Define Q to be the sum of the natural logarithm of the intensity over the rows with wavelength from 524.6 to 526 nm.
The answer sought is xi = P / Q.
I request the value 1.02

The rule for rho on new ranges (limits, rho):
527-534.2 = 533.7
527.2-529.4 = 529.2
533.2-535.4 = 533.7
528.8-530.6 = 529.2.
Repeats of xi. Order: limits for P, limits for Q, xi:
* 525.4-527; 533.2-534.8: 0.97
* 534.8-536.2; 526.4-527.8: 1.04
